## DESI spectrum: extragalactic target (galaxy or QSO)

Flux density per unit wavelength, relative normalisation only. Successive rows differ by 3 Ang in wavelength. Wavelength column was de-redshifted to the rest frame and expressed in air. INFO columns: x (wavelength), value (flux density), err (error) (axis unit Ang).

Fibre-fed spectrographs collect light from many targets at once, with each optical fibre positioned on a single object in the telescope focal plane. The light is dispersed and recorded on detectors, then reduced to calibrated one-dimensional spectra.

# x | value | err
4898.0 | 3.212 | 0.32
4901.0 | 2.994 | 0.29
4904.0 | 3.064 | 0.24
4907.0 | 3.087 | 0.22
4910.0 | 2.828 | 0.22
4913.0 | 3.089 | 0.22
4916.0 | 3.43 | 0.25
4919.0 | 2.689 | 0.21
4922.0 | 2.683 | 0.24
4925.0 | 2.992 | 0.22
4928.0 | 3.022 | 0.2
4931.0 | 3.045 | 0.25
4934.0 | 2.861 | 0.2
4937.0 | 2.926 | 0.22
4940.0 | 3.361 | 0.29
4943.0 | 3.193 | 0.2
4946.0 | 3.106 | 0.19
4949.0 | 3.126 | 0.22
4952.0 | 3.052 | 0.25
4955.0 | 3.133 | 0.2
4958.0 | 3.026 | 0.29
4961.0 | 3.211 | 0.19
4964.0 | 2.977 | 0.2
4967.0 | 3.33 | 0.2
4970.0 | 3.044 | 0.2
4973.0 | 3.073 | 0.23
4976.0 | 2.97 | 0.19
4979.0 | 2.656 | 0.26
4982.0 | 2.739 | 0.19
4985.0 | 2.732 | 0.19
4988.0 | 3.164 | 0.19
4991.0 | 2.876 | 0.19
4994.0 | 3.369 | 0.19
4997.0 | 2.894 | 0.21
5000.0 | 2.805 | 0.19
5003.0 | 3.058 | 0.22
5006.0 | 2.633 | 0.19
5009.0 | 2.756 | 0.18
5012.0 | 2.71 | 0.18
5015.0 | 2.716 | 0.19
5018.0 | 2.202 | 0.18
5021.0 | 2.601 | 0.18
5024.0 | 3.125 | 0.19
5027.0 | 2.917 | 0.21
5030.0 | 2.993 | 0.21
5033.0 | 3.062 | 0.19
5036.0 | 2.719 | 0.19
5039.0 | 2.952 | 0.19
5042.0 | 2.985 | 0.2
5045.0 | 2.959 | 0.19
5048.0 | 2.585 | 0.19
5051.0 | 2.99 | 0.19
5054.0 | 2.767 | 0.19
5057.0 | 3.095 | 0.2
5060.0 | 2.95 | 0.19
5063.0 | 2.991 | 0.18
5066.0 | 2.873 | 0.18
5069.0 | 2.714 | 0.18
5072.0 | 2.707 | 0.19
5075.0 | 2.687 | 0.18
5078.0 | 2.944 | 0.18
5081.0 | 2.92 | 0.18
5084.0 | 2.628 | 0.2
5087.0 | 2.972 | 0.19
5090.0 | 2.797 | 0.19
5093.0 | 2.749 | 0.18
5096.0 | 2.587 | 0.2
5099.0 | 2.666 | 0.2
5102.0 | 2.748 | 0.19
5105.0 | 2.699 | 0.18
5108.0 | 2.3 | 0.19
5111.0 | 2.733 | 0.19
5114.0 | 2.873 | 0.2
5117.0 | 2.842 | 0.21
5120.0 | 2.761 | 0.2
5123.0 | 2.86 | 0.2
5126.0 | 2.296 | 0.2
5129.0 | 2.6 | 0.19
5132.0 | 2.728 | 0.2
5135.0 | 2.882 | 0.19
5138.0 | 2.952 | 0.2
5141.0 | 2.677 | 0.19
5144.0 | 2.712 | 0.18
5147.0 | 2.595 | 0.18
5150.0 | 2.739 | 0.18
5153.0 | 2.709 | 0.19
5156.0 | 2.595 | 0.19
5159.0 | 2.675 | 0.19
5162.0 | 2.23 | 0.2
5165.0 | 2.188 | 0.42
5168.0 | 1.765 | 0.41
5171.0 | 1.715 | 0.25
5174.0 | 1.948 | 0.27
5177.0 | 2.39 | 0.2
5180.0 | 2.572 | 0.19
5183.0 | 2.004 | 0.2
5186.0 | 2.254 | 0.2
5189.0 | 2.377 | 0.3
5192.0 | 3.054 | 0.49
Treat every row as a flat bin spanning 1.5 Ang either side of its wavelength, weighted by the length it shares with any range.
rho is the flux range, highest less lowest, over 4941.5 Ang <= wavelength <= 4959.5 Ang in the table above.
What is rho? 0.17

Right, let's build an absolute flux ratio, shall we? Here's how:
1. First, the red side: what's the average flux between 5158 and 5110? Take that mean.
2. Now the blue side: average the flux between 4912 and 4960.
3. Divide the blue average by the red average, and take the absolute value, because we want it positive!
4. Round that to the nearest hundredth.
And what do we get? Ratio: 1.12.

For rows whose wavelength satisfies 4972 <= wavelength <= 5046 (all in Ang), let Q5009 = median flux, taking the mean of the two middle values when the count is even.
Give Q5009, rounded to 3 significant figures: 2.89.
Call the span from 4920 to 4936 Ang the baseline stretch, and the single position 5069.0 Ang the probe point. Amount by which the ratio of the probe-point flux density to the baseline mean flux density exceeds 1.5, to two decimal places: -0.57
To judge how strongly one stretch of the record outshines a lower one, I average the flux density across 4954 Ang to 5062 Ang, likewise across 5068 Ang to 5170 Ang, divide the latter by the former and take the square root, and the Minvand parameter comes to 0.96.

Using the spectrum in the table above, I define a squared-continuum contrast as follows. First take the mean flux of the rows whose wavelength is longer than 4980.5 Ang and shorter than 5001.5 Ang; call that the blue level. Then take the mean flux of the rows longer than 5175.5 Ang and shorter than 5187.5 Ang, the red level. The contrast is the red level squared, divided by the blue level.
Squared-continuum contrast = 1.8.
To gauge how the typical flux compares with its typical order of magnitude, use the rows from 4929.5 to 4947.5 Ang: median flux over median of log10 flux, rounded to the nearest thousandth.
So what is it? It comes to 6.304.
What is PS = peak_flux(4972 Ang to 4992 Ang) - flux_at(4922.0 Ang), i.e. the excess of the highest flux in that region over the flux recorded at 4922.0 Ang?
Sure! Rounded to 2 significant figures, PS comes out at 0.48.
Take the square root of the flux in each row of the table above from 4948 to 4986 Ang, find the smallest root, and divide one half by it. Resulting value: 0.307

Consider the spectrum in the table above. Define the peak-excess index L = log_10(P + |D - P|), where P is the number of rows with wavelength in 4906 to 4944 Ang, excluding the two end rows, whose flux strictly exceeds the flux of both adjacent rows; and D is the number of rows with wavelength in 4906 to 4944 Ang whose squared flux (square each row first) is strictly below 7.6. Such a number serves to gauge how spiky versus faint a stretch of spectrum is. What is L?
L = 0.60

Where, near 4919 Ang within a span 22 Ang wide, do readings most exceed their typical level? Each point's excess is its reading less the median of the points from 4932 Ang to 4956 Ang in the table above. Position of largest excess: 4916.0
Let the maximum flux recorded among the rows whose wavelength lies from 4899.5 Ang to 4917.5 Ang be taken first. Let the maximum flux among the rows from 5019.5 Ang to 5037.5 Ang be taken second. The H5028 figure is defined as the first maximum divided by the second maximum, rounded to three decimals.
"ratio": 1.098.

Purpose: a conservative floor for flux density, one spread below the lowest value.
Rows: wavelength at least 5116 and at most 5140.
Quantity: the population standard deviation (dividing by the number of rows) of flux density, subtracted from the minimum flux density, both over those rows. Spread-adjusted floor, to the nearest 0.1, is 2.1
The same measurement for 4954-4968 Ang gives 2.8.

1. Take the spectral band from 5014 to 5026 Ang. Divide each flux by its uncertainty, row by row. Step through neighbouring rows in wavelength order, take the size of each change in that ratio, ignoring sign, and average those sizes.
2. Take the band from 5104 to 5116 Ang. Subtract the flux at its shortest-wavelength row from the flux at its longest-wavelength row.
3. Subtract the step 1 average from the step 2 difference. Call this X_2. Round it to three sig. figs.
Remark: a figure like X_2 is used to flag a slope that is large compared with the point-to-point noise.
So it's -1.92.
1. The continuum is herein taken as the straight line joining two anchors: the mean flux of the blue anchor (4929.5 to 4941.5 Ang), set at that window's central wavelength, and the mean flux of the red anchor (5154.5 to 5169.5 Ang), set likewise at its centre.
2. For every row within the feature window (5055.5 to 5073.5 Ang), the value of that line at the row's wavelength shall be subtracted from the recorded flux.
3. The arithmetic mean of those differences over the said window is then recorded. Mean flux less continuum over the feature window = 0.27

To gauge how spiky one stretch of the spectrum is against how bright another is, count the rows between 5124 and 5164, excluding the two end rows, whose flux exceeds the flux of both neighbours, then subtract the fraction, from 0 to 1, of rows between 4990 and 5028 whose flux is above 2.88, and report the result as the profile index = 3.6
